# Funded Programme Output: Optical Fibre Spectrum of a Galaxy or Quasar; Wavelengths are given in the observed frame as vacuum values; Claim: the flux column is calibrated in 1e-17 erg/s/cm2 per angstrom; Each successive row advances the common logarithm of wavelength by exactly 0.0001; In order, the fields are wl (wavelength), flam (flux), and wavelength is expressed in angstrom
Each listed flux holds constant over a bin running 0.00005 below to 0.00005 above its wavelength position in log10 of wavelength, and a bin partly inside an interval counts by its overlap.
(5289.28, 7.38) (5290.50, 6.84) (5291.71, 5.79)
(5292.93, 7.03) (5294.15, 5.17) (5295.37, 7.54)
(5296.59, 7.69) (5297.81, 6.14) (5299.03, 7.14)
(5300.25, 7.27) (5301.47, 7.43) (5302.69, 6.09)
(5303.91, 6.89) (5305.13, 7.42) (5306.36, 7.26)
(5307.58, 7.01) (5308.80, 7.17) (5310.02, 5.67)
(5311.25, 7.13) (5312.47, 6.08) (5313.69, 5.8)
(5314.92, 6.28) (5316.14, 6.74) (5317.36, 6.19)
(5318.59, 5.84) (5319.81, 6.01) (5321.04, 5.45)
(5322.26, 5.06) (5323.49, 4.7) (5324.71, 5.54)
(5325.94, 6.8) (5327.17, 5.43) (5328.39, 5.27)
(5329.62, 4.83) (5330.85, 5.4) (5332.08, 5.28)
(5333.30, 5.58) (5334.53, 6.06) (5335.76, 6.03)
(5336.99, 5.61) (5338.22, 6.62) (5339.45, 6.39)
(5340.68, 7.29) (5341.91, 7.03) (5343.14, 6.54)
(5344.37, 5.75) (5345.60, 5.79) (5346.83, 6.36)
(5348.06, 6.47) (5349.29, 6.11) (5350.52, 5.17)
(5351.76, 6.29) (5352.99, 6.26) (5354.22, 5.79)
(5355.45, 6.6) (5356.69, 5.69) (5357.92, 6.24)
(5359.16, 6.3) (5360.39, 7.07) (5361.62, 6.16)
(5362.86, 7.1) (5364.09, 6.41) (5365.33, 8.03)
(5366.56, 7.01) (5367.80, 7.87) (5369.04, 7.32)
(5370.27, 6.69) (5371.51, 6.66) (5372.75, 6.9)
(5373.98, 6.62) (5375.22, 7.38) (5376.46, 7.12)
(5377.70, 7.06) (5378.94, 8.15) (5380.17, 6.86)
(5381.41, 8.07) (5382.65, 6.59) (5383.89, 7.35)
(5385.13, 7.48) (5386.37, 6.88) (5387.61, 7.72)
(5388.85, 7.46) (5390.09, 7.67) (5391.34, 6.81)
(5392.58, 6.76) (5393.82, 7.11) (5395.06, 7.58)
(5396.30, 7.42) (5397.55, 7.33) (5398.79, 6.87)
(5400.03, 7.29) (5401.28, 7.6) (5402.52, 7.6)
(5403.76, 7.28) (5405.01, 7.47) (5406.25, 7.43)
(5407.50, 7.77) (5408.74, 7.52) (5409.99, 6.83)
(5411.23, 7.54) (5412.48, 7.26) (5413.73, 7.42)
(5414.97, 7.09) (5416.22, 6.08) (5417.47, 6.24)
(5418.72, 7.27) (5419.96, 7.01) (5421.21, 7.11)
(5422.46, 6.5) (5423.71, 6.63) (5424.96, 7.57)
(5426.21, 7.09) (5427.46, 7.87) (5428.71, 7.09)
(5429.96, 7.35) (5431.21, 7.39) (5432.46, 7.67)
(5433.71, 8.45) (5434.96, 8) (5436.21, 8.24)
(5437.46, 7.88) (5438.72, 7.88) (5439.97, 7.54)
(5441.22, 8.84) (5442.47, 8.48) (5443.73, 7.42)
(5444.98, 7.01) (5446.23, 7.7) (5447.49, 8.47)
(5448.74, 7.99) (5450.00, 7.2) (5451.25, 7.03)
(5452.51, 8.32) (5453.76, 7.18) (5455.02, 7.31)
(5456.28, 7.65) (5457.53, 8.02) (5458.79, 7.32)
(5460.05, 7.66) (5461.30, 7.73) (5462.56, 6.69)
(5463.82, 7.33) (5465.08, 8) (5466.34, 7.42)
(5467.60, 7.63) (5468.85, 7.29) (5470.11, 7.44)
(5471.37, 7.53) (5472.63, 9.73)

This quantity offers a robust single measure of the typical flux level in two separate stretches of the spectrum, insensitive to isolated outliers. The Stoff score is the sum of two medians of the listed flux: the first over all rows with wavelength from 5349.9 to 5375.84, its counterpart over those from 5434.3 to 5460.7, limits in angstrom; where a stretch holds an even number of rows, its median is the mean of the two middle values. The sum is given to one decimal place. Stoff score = 14.3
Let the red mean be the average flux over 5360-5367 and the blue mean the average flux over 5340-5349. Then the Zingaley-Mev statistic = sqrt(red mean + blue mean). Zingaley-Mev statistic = 3.66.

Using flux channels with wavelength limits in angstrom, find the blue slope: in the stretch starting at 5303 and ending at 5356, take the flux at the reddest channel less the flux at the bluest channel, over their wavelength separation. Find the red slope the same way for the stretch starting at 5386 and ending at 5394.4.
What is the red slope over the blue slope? -5.5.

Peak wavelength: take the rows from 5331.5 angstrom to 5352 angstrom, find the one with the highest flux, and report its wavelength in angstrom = 5340.68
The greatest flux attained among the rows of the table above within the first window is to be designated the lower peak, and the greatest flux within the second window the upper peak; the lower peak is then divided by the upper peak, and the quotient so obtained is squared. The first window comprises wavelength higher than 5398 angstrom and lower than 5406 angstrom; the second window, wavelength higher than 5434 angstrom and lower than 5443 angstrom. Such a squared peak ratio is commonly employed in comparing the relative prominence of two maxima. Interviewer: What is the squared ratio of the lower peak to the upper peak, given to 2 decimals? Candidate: 0.74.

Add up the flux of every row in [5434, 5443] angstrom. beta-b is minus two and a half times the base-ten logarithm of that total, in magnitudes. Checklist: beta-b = -4.39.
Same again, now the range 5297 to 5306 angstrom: -4.21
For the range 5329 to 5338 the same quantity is -3.97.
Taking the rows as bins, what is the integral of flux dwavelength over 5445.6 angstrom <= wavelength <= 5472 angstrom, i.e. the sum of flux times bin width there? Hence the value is 200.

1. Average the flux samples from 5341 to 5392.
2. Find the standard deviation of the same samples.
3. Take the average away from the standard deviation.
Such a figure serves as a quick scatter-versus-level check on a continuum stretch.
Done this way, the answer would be -6.1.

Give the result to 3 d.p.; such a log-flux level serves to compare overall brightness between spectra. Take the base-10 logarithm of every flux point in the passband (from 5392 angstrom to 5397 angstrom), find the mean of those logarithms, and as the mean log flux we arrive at 0.858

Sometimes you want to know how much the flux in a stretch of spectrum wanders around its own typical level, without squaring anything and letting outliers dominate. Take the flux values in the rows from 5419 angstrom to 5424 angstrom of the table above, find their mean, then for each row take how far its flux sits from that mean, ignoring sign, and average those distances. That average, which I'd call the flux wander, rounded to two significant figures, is 0.25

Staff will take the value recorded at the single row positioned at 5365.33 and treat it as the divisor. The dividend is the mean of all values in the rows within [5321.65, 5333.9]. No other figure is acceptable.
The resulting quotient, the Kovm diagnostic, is 0.67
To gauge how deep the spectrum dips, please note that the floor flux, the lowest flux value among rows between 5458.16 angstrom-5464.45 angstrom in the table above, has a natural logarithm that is 1.90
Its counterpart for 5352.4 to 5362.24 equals 1.74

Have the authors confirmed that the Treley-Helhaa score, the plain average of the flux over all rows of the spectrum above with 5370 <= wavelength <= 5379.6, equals 7.1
